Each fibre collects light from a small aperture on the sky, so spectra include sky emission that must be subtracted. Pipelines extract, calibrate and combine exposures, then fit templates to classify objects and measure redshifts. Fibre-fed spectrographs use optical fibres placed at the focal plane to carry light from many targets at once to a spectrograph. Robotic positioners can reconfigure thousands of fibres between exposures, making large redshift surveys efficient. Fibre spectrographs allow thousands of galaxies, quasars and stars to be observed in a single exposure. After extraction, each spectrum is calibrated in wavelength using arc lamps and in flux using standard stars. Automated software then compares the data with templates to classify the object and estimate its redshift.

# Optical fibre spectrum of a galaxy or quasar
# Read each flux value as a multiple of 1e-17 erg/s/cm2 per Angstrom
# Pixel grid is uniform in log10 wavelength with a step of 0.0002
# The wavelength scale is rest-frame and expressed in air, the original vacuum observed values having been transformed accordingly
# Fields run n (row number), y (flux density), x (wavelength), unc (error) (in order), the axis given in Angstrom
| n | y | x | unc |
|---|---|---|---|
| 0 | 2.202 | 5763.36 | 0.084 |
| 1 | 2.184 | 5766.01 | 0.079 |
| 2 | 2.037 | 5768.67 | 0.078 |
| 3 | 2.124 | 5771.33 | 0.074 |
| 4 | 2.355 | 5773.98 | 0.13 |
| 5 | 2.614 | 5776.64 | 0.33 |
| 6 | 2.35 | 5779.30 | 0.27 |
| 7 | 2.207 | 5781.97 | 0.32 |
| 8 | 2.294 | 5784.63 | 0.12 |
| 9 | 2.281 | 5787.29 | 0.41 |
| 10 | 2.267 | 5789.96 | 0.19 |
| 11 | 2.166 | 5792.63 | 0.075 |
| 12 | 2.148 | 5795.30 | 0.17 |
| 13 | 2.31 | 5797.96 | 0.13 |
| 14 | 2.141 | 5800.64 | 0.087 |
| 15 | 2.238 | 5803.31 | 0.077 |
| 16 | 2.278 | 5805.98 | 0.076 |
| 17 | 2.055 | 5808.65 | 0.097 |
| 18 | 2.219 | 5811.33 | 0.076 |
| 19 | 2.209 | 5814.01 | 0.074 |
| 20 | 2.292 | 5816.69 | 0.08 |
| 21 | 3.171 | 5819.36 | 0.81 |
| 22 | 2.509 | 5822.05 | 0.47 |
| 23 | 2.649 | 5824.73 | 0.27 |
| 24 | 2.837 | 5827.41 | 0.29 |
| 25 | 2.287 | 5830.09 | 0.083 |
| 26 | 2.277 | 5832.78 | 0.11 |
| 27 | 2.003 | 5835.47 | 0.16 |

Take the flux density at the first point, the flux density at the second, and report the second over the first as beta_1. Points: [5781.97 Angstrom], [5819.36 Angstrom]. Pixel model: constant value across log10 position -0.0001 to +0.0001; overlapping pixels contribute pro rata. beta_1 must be 1.44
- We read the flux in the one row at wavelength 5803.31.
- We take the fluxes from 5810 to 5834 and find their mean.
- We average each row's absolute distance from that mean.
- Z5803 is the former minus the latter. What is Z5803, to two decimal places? 1.97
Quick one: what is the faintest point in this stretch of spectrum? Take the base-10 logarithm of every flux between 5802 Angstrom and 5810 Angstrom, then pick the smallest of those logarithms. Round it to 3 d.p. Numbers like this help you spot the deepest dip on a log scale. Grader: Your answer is 0.313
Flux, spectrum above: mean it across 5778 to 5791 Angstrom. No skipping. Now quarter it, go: 0.570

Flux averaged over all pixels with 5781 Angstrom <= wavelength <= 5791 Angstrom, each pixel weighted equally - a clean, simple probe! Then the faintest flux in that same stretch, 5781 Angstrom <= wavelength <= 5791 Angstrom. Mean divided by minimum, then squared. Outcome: 1.05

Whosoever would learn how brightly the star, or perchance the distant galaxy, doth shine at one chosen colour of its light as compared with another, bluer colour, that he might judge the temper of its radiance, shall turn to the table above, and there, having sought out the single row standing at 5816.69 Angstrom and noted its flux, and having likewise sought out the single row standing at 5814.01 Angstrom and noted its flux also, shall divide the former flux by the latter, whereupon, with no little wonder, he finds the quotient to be 1.04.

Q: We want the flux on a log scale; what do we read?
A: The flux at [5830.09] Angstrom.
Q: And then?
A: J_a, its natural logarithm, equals 0.827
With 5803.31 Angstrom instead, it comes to 0.806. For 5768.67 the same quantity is 0.711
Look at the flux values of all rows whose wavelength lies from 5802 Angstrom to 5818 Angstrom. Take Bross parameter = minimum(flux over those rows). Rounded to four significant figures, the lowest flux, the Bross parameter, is 2.055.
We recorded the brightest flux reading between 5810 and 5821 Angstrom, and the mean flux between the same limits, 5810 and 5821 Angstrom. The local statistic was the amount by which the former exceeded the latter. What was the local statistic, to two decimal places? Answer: 0.70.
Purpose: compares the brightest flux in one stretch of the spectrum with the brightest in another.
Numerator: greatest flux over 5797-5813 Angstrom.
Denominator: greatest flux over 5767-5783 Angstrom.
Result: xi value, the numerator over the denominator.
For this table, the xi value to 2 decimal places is 0.88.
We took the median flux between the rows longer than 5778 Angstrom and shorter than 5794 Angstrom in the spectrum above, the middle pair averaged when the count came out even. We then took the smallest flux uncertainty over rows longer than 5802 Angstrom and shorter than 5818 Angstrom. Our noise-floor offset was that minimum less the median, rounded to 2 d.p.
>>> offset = -2.20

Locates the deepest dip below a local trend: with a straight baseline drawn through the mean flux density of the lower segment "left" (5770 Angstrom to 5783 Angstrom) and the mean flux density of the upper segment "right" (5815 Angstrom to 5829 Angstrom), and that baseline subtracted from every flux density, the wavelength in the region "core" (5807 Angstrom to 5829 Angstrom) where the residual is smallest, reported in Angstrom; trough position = 5808.65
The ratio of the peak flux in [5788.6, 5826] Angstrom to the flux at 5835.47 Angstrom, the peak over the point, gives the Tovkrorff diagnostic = 1.58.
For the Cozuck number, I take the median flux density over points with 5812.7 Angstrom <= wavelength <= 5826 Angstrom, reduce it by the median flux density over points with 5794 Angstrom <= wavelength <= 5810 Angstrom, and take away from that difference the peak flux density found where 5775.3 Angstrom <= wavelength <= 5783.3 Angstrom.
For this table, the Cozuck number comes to -2.3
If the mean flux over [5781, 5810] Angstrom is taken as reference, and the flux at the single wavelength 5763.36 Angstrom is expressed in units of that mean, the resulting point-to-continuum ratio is 0.993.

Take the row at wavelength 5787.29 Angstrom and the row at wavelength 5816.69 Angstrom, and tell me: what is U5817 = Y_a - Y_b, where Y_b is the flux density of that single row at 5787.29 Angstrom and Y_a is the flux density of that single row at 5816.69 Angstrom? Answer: 0.01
